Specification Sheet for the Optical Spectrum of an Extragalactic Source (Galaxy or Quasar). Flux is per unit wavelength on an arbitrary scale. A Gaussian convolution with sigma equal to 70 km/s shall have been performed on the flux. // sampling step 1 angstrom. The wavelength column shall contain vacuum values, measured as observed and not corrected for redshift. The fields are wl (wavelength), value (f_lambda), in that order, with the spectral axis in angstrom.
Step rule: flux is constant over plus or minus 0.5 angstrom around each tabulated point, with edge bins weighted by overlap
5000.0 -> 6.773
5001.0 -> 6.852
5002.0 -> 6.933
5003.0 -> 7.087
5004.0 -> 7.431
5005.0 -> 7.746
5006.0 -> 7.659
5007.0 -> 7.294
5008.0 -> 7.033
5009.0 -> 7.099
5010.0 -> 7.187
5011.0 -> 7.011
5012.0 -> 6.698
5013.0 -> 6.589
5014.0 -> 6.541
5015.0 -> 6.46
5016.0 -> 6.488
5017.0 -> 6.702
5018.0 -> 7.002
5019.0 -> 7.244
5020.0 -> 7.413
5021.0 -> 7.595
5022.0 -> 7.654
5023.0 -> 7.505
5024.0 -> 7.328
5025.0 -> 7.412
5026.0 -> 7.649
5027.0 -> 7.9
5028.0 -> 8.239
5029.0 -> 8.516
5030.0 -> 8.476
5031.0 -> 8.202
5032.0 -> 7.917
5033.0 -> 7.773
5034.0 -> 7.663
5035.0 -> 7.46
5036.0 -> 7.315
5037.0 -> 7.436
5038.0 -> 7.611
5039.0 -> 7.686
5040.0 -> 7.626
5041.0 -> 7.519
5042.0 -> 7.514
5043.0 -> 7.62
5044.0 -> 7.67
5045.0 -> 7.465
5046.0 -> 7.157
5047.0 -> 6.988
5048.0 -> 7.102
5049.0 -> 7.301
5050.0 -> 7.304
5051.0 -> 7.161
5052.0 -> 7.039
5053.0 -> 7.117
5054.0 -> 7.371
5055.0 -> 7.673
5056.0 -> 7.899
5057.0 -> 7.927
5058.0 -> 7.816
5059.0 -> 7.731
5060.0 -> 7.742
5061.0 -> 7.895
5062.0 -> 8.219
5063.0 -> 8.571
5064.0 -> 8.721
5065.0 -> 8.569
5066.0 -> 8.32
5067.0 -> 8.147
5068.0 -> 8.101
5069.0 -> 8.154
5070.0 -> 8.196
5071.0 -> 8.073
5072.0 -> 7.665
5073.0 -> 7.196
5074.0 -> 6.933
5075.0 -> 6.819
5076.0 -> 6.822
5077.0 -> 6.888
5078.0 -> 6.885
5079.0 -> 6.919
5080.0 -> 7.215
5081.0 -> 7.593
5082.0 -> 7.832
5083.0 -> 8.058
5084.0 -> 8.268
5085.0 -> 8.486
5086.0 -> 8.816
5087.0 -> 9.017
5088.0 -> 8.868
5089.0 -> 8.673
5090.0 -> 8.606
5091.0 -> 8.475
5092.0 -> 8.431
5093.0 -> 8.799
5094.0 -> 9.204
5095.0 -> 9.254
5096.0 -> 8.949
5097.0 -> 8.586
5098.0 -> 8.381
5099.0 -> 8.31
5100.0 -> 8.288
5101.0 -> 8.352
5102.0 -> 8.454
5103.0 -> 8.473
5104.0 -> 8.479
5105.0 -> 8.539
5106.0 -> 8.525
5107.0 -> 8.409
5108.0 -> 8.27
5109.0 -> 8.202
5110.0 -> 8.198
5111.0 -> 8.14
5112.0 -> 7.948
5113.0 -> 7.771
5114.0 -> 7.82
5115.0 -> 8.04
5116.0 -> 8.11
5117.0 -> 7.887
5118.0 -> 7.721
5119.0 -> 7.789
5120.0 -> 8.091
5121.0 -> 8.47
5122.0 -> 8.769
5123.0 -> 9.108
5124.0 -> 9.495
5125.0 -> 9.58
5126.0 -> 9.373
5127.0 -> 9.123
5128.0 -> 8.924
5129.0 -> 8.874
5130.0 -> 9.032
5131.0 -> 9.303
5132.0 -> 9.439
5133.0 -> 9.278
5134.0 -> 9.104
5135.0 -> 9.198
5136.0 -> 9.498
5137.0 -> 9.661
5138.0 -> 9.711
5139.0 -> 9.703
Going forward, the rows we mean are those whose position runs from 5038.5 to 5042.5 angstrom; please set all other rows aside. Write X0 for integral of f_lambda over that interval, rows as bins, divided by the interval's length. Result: 7.59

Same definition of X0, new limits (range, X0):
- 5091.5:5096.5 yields 8.93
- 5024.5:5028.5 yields 7.80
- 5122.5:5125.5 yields 9.39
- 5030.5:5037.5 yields 7.68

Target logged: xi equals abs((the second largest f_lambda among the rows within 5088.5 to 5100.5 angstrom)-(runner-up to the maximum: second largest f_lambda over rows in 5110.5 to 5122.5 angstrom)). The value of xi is 0.7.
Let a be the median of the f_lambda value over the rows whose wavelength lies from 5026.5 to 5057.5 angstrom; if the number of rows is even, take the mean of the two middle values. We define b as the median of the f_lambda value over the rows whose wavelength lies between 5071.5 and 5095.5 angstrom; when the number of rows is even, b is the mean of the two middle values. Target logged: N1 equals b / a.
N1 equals 1.07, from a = 7.6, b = 8.16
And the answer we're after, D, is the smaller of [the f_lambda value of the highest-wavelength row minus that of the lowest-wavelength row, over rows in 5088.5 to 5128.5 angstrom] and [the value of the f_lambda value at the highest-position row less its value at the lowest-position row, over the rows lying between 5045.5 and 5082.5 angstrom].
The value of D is 0.3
